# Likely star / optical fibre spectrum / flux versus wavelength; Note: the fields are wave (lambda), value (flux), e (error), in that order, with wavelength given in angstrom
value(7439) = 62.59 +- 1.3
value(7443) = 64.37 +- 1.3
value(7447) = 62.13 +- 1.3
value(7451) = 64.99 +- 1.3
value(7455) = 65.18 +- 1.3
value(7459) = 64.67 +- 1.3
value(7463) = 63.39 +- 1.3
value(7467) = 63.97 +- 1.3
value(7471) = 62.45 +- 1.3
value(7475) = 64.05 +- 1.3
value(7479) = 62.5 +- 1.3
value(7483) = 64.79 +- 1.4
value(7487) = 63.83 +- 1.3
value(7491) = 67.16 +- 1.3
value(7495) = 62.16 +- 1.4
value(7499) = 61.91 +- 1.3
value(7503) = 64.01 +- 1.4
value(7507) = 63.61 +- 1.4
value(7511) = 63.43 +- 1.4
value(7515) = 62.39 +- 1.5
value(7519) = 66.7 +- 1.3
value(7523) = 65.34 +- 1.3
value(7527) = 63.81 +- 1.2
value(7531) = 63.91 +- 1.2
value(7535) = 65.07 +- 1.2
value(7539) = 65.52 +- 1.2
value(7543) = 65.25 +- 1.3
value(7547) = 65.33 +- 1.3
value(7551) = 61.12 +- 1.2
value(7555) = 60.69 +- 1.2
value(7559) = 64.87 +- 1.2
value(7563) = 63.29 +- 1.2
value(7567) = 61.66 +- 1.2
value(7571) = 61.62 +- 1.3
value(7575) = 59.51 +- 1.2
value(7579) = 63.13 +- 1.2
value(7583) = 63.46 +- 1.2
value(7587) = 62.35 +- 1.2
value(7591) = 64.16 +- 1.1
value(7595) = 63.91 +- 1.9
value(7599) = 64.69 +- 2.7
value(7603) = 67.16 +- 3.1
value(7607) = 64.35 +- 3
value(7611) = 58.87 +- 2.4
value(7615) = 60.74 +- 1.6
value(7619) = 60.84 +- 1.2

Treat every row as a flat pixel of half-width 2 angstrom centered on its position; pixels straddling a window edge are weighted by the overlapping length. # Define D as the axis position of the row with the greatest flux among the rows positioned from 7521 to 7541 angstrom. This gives 7539 angstrom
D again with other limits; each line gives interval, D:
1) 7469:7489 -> 7483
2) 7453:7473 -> 7455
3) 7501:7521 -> 7519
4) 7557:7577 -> 7559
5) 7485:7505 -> 7491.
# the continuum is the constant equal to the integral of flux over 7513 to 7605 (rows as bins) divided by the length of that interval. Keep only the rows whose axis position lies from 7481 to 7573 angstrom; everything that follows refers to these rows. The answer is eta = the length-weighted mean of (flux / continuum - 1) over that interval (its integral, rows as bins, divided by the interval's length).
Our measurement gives 0.002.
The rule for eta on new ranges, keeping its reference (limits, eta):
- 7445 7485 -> 0.002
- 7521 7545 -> 0.018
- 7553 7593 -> -0.019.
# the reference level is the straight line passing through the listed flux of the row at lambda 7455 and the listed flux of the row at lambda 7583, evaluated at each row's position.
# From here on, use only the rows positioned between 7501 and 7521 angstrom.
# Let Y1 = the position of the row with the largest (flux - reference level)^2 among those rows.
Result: 7519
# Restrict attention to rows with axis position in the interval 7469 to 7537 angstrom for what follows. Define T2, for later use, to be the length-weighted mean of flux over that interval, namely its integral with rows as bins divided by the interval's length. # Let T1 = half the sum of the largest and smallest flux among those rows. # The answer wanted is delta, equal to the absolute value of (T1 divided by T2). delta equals 1.01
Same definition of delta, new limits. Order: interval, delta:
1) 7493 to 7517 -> 1.00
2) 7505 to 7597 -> 0.99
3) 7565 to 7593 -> 0.99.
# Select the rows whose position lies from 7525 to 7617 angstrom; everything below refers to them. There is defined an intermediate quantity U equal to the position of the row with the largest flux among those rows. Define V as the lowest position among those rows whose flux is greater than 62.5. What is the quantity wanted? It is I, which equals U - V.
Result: 76 angstrom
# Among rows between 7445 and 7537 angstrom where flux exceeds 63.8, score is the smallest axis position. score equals 7451 angstrom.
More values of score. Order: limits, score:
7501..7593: 7503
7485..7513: 7487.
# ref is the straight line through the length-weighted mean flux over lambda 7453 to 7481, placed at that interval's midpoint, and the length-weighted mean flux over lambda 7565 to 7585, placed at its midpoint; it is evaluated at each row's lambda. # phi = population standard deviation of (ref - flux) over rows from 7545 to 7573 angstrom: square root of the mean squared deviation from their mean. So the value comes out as 1.7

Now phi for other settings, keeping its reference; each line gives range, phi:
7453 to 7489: 0.9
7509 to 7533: 1.4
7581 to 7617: 2.2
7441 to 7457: 1.3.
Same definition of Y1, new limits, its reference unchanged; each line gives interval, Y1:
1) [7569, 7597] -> 7575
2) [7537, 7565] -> 7555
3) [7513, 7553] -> 7551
